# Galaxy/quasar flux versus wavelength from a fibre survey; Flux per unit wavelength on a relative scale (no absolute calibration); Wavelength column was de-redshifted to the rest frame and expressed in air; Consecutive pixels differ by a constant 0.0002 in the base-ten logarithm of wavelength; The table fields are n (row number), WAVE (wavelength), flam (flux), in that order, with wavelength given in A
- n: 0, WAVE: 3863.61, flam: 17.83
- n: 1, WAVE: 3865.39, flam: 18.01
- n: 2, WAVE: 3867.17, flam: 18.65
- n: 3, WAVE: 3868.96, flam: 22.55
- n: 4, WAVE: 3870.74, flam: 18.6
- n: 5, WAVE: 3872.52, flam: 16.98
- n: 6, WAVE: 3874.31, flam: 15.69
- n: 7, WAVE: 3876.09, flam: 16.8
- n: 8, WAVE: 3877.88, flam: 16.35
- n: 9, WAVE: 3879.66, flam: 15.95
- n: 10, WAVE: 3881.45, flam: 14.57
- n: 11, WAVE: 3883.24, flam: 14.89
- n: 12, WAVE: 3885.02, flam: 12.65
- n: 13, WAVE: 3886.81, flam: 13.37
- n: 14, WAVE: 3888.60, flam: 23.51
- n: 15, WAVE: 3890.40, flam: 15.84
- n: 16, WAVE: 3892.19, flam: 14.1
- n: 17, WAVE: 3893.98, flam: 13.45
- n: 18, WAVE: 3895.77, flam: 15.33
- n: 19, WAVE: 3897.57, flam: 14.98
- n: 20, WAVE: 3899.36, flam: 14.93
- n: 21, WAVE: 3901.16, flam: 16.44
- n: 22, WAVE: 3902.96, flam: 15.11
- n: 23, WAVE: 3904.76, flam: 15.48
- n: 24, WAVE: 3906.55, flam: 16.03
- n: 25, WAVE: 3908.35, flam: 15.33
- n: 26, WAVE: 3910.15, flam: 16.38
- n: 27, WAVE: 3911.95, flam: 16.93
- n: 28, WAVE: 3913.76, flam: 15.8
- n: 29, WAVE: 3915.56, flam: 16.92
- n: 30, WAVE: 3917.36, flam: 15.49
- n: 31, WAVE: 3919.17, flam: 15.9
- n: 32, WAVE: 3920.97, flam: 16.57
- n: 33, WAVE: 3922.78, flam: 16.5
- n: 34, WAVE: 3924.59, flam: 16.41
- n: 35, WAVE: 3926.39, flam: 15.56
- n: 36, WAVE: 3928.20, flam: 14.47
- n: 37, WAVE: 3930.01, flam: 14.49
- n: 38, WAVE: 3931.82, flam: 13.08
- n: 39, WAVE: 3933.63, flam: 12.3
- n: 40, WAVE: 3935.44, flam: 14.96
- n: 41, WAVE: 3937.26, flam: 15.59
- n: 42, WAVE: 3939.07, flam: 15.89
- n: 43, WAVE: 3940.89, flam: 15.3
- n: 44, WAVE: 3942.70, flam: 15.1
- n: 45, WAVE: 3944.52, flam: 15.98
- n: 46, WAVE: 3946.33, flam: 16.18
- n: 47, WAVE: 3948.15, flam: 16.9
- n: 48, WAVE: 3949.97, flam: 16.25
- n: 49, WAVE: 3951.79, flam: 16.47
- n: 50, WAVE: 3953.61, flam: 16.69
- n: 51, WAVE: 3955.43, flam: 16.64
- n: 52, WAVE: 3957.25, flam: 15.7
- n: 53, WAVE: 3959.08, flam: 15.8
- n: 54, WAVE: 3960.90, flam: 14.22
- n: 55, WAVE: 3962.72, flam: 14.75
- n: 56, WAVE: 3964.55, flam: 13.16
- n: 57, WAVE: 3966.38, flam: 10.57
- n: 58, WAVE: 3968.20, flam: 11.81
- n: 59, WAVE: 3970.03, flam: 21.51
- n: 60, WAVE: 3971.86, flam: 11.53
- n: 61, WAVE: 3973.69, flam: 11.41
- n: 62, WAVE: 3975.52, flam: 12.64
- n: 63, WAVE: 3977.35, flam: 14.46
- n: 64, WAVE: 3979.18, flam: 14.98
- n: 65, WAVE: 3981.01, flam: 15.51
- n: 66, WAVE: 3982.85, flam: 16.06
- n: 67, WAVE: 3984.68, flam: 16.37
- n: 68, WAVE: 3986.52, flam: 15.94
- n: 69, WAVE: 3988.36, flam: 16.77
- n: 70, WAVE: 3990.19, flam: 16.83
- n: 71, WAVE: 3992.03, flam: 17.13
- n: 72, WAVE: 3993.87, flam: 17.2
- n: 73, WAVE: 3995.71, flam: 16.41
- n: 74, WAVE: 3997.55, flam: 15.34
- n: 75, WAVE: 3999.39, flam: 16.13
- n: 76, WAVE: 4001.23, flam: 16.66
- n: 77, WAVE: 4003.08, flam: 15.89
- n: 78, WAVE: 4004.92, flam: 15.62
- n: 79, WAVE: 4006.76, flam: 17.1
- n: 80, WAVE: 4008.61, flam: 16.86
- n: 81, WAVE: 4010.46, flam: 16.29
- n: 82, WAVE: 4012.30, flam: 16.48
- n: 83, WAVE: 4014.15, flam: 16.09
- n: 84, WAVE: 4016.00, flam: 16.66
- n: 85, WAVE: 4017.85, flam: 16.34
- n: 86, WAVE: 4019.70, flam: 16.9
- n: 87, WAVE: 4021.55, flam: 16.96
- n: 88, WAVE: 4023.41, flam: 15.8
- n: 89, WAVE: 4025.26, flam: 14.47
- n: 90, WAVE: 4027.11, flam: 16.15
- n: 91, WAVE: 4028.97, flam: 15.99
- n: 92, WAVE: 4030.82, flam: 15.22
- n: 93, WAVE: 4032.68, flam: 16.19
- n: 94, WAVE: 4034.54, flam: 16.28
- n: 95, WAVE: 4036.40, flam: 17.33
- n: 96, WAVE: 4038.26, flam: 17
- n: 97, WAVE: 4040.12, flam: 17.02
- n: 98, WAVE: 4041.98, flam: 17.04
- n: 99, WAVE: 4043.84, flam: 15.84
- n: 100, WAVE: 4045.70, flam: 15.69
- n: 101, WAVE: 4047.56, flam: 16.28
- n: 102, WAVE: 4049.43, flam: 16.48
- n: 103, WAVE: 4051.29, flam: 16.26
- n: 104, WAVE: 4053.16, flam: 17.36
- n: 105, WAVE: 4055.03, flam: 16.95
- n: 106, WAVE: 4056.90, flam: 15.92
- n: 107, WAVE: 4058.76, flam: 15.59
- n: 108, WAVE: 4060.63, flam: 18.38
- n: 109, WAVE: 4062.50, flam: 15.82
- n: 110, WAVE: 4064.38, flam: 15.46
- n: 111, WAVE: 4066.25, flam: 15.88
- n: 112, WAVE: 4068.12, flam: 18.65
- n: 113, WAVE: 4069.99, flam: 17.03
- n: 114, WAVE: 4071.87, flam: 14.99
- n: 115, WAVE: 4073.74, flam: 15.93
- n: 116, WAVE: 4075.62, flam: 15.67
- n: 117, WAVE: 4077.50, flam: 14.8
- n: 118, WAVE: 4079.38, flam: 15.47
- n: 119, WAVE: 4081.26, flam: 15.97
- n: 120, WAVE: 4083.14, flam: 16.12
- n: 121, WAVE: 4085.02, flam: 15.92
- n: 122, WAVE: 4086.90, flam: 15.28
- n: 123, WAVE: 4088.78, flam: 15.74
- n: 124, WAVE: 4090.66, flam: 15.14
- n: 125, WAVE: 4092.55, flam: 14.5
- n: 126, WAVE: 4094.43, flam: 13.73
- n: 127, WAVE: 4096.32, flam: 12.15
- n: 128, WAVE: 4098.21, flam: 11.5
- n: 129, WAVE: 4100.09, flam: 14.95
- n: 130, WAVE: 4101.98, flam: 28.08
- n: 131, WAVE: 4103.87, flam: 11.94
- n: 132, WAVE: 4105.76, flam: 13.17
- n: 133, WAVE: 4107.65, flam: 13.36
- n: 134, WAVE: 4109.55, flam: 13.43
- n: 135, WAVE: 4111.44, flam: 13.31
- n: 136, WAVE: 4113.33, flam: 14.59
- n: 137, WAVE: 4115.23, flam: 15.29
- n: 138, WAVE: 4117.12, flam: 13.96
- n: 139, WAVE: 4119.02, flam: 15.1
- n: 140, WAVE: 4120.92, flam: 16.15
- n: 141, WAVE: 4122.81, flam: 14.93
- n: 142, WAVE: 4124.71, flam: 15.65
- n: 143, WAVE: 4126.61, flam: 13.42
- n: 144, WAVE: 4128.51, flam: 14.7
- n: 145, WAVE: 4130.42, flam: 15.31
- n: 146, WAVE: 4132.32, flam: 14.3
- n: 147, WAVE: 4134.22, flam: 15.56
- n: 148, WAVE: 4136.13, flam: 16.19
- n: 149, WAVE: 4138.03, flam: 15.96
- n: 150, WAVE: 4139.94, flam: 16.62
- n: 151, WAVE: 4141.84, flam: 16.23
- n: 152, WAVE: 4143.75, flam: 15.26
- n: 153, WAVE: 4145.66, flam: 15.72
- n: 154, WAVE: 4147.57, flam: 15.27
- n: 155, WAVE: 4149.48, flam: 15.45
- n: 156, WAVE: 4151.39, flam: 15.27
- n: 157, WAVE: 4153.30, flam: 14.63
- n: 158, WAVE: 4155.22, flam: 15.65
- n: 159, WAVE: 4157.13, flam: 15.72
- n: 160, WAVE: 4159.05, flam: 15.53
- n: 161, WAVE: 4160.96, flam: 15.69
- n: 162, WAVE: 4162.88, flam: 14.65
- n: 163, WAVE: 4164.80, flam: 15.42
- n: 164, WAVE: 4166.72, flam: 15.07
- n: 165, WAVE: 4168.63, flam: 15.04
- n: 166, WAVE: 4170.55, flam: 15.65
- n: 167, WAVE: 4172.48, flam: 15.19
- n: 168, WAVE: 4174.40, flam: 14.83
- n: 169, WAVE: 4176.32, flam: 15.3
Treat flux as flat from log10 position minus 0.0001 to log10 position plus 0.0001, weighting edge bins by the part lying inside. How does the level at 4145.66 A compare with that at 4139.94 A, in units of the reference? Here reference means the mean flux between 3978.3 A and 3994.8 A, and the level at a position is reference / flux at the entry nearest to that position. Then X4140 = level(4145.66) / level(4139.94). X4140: 1.06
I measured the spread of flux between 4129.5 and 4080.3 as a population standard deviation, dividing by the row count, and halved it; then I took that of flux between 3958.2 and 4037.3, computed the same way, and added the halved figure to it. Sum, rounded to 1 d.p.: 3.4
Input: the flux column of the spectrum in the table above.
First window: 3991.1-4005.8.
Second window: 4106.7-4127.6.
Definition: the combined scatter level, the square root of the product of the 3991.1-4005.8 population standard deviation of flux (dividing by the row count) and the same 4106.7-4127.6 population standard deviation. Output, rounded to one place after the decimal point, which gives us 0.8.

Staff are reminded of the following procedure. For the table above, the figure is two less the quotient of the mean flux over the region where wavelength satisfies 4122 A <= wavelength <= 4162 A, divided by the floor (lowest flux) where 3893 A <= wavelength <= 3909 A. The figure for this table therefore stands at 0.86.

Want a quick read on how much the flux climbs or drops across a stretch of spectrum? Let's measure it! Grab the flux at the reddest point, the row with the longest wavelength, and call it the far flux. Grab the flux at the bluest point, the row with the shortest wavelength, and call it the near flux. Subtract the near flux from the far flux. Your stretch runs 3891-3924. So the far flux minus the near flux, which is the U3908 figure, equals 2.4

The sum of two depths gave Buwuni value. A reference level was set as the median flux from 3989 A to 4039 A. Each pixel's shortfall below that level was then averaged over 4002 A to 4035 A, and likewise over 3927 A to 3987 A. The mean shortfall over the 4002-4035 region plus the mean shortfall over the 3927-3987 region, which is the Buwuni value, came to 1.57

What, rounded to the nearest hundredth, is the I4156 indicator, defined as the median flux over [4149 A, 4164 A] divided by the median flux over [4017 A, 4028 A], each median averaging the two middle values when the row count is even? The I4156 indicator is 0.95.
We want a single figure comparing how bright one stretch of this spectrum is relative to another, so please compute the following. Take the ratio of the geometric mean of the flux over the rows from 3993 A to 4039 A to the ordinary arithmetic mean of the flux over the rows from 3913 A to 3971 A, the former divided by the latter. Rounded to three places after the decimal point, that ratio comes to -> 1.057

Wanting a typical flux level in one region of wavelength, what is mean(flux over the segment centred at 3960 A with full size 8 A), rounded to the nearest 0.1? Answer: 15.1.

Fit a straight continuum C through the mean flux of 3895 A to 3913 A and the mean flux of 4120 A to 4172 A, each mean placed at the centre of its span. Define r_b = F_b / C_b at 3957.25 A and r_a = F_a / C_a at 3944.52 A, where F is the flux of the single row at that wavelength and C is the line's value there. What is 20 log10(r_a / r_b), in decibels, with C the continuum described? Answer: 0.1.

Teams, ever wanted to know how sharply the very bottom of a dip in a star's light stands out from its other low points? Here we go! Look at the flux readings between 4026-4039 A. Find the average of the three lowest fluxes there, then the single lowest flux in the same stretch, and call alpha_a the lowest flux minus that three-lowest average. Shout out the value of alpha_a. -0.57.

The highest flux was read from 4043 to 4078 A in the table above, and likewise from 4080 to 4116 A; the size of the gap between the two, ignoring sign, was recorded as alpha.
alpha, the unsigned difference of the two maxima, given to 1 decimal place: 9.4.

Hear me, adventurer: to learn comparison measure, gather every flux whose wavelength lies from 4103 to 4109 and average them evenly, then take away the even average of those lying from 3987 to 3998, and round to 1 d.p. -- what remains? -3.8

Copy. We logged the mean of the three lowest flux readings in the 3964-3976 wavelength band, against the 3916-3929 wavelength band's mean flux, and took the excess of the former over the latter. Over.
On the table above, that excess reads -4.7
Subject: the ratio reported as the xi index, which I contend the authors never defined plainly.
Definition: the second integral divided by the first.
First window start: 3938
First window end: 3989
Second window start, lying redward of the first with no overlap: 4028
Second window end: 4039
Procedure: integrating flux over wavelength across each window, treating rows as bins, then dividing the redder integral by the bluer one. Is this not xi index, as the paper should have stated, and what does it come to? 0.23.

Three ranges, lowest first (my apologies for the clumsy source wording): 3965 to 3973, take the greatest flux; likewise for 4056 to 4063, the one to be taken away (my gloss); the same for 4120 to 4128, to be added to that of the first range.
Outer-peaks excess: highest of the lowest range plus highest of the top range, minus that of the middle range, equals 19.3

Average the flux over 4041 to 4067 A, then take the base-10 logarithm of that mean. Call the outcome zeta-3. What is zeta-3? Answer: 1.21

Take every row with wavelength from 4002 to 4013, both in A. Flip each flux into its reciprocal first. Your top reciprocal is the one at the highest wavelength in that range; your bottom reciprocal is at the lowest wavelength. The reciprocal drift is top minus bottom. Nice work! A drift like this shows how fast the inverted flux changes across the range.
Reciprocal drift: -0.002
